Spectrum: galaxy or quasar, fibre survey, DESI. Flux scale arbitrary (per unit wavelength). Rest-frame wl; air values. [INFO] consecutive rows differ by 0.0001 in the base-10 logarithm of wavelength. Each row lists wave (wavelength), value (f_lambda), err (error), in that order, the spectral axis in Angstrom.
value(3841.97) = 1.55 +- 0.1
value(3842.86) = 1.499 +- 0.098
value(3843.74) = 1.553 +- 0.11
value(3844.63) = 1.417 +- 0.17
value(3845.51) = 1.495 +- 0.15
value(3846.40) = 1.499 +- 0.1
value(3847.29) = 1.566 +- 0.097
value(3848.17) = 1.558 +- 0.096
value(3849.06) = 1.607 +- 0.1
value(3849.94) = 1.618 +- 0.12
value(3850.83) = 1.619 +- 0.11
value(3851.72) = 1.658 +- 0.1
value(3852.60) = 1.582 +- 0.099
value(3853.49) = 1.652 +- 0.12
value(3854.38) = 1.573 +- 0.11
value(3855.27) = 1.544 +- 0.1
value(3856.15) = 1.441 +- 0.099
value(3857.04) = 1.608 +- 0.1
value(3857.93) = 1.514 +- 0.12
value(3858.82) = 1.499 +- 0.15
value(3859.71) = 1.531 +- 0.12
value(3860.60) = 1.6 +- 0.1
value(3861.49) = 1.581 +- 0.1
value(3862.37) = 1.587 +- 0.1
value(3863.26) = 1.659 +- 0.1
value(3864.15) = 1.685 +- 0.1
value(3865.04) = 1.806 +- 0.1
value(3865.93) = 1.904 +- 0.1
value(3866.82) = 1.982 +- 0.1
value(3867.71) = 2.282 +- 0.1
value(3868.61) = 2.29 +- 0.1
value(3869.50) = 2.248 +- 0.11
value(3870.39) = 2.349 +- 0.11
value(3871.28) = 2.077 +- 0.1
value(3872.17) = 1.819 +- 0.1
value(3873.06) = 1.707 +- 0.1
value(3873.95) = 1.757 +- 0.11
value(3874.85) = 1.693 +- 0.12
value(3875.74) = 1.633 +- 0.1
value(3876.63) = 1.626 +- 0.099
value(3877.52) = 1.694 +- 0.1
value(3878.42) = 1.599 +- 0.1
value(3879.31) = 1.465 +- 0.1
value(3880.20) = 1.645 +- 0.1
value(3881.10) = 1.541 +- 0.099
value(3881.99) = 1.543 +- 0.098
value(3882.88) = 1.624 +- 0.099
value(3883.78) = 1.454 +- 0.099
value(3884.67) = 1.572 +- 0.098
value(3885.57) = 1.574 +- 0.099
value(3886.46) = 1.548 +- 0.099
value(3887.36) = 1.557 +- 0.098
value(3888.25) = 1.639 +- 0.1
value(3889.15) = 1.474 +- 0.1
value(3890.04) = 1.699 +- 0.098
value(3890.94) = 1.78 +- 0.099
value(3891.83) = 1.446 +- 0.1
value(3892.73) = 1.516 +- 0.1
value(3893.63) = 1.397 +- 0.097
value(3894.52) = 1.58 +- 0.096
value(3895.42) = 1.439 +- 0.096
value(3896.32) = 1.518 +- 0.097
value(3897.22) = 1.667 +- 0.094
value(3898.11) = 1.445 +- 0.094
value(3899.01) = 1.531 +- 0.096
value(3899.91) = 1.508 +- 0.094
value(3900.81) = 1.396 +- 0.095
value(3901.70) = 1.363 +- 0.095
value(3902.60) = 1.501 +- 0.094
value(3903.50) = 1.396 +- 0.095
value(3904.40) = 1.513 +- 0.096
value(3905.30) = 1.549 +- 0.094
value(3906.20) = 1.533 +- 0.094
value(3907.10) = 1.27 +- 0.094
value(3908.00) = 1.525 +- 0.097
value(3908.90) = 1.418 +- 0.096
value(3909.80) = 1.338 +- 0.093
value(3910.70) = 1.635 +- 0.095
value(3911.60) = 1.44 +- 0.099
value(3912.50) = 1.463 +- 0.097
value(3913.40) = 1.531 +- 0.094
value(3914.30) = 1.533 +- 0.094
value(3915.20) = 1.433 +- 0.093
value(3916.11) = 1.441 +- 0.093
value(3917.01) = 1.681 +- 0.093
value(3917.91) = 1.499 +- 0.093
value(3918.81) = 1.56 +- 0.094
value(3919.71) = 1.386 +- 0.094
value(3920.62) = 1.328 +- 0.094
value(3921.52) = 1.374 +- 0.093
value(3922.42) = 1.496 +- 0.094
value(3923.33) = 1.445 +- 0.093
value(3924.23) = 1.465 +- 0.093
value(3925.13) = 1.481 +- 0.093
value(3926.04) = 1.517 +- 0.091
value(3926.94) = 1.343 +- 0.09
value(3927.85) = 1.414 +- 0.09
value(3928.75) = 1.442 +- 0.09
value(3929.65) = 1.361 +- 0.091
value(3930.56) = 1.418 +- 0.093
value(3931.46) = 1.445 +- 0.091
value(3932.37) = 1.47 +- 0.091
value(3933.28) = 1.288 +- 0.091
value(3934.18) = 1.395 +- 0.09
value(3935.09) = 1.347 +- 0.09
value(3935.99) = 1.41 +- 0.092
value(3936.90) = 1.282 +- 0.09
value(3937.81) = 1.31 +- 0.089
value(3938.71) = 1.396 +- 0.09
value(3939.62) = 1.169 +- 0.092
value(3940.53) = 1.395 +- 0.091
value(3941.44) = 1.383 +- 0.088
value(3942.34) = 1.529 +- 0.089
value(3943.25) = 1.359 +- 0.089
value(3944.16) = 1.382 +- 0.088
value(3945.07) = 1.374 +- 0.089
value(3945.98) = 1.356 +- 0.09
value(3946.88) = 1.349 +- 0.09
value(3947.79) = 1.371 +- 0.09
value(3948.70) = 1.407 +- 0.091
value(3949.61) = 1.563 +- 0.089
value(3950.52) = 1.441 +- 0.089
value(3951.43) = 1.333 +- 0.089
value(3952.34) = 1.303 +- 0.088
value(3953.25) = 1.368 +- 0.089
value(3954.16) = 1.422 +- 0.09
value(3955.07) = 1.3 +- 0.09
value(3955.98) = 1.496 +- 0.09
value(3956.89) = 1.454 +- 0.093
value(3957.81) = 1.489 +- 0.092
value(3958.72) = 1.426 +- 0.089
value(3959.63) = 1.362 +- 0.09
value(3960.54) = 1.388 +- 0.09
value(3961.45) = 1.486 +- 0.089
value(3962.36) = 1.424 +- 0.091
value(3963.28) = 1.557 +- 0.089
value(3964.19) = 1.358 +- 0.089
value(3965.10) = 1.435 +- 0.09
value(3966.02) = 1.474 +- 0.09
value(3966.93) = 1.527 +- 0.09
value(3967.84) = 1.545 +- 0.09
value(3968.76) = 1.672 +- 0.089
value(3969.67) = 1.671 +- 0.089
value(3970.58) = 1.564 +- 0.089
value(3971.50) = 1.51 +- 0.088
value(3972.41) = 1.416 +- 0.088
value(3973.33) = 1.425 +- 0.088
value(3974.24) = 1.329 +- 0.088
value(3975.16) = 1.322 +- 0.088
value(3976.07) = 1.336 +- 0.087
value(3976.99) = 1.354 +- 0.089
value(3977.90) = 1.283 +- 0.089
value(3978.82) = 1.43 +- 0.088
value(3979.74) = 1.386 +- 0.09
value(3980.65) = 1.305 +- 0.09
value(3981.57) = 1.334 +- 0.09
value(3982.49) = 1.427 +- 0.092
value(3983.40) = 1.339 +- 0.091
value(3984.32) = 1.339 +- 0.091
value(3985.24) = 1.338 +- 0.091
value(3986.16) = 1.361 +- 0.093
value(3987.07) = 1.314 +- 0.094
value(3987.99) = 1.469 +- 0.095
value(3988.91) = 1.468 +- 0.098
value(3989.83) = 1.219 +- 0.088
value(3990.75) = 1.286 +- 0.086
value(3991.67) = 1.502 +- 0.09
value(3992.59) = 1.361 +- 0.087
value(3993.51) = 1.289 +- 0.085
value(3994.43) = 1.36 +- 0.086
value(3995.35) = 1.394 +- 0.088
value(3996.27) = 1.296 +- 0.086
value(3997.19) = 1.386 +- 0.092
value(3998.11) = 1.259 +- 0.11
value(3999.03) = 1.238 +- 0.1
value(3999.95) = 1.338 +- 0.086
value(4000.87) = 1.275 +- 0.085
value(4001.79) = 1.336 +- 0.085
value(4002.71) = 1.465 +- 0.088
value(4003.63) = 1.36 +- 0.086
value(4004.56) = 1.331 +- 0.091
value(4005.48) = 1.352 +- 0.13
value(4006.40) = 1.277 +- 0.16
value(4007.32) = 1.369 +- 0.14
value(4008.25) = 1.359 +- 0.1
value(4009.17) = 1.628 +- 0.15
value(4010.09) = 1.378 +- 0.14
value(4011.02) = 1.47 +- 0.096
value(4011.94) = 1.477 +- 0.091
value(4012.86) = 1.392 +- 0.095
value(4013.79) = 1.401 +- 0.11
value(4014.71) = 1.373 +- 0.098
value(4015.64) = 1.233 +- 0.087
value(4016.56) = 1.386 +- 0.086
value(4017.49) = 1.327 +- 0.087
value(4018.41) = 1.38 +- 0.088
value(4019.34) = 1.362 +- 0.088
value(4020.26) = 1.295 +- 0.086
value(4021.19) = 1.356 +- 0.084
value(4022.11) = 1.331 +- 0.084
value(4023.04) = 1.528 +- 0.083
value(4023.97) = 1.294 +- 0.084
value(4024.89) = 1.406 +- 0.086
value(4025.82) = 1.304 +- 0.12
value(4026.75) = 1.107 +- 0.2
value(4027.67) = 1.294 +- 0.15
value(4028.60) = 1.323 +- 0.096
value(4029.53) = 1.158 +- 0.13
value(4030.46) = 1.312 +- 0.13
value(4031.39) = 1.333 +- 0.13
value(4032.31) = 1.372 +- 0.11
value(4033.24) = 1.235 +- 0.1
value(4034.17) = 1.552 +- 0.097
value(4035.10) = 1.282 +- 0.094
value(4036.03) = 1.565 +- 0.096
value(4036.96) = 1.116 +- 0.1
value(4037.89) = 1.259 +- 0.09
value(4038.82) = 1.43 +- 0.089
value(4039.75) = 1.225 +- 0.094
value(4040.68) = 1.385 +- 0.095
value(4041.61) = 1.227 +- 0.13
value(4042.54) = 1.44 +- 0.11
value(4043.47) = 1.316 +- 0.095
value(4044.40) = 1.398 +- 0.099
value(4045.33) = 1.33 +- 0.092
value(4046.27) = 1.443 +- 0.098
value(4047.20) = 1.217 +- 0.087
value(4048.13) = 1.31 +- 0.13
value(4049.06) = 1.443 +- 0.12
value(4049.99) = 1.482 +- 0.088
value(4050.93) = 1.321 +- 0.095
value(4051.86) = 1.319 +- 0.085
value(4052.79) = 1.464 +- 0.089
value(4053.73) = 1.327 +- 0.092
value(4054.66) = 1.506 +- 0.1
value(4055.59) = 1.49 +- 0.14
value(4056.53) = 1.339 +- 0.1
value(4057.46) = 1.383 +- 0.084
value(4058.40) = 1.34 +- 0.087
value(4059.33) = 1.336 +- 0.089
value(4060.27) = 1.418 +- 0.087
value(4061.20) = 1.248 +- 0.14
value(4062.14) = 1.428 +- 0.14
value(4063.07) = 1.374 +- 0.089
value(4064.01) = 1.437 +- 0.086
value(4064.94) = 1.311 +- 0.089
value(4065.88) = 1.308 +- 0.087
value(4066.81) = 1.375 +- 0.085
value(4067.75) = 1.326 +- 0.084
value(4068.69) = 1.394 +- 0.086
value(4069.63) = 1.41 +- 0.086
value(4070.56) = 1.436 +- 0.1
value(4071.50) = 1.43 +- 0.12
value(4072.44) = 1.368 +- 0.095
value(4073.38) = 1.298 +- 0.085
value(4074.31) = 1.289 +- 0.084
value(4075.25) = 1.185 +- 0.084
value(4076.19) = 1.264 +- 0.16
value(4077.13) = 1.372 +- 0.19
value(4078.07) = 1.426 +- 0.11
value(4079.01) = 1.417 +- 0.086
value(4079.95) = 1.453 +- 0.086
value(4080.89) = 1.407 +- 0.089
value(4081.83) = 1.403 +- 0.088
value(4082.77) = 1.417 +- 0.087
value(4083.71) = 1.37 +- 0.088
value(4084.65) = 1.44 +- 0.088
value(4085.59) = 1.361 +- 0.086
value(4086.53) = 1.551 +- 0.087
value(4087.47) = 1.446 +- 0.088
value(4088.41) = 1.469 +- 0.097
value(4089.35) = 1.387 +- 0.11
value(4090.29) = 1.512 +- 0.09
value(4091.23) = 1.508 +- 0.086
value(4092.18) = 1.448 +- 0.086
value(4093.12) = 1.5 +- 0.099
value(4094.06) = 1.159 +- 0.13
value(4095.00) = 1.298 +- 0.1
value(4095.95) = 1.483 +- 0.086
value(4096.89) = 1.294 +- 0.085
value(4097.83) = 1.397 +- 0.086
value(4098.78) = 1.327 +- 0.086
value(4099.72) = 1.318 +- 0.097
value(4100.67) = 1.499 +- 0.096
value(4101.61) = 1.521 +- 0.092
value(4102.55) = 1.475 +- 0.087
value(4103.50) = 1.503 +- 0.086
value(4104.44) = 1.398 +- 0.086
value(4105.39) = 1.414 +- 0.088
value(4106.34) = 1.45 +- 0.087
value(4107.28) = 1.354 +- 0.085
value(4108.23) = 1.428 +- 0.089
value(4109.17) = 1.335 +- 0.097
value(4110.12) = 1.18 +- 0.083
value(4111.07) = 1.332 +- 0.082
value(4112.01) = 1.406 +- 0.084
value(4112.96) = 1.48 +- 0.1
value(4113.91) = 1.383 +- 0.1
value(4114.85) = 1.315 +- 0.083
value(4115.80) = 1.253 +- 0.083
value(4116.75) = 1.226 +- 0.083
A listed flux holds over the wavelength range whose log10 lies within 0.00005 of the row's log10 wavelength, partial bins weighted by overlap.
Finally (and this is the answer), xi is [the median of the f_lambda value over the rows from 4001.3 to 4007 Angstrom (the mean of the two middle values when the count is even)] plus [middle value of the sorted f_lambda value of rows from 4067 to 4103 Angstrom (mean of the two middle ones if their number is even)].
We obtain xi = 2.75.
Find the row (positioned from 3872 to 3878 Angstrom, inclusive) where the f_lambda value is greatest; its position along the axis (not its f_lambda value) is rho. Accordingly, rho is 3872.17 Angstrom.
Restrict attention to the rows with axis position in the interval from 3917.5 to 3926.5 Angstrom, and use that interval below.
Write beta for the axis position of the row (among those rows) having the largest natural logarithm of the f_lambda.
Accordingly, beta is 3918.81 Angstrom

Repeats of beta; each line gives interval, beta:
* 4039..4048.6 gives 4046.27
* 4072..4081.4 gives 4079.95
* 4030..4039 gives 4036.03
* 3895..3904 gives 3897.22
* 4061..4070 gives 4064.01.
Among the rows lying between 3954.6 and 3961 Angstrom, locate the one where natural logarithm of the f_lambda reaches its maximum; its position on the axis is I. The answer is 3955.98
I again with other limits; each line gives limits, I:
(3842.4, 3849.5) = 3849.06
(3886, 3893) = 3890.94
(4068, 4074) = 4070.56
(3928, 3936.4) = 3932.37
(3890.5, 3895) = 3890.94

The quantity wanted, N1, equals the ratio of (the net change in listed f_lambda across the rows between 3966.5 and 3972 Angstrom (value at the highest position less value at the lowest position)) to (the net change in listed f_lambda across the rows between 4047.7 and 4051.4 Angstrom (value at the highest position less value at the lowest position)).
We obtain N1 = -1.5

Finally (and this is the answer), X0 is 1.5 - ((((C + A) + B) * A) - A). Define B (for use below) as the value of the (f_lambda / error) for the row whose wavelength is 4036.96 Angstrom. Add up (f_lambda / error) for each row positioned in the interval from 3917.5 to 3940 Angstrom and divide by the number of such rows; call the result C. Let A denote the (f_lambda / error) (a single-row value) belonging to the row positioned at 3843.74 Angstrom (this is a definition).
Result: -557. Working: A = 14.1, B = 11.2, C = 15.3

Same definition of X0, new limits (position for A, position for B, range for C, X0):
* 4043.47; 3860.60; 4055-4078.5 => -590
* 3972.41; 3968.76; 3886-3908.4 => -796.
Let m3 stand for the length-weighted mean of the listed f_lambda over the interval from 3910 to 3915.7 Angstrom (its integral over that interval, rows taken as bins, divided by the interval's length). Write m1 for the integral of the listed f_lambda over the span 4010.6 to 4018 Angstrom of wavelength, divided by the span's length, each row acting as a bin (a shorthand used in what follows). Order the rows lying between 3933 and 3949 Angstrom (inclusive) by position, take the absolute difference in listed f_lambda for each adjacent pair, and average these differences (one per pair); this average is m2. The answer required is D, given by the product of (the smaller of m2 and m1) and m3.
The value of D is 0.12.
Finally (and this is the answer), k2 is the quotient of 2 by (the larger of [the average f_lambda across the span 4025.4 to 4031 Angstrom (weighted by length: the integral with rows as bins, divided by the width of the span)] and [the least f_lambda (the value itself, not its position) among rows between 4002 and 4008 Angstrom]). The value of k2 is 1.57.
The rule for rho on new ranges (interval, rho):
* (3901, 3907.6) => 3905.30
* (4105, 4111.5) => 4106.34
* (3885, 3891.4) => 3890.94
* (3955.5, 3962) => 3955.98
